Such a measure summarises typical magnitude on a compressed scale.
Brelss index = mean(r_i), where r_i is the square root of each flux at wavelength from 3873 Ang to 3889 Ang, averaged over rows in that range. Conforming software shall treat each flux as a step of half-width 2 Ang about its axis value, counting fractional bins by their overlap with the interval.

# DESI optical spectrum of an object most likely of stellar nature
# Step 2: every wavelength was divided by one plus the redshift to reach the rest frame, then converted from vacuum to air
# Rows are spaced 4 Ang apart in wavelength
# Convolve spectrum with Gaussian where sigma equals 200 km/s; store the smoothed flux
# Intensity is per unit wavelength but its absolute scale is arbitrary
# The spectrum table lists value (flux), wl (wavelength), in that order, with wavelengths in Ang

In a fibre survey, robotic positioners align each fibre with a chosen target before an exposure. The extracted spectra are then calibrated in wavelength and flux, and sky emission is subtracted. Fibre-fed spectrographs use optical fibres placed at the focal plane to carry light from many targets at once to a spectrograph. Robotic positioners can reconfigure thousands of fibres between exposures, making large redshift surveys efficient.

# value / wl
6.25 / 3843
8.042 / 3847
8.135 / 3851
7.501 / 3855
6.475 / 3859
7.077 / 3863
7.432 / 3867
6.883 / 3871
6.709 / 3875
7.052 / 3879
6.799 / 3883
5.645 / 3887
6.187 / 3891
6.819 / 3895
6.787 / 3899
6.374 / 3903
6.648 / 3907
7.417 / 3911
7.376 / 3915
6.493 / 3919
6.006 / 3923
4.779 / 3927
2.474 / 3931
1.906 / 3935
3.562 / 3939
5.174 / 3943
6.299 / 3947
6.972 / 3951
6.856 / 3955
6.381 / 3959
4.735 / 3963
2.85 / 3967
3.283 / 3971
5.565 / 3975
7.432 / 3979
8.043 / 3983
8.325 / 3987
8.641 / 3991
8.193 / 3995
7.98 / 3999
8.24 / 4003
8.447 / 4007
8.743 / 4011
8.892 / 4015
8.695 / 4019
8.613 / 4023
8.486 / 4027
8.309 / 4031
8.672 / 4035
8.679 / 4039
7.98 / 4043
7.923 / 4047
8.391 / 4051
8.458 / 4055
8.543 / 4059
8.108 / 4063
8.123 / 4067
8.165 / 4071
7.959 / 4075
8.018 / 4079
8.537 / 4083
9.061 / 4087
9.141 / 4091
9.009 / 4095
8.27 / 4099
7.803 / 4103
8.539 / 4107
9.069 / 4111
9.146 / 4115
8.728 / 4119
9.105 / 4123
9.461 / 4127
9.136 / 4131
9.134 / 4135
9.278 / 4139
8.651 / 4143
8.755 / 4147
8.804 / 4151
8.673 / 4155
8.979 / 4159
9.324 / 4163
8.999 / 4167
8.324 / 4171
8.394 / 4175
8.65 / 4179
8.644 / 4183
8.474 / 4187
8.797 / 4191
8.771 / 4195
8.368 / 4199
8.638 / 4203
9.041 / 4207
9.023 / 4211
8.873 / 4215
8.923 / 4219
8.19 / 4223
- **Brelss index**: 2.56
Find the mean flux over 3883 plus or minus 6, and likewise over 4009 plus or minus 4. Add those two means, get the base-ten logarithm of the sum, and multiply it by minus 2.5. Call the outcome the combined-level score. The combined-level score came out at -2.95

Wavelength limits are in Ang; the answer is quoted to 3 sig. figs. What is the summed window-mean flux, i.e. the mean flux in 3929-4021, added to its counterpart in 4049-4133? 15.0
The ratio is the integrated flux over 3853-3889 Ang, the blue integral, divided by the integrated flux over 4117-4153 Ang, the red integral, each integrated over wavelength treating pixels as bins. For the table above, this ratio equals 0.76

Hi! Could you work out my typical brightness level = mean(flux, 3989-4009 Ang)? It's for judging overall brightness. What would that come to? 8.3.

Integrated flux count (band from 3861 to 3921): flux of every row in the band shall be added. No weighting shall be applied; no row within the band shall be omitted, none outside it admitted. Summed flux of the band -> 102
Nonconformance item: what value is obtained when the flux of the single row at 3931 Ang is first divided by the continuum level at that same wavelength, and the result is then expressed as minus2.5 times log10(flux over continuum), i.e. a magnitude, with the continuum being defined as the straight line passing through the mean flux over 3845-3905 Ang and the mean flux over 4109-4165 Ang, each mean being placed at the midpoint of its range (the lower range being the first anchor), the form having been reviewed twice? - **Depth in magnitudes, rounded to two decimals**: 1.19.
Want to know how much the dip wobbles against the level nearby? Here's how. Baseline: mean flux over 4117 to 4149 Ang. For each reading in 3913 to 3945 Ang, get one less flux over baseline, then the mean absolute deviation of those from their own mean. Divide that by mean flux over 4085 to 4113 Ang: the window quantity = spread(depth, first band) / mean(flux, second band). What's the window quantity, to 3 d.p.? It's 0.020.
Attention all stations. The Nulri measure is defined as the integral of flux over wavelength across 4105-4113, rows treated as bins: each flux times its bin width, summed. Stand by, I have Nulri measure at 70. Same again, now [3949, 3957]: 55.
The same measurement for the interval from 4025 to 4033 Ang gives 67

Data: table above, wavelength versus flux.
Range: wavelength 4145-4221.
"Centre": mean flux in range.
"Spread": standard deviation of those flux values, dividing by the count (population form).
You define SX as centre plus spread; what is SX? 9.01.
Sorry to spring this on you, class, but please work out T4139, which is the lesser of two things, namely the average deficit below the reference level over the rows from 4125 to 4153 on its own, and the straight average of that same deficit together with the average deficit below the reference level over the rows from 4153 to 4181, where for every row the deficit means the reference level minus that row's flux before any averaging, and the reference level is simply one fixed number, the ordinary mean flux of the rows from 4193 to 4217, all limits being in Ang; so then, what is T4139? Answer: -0.2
